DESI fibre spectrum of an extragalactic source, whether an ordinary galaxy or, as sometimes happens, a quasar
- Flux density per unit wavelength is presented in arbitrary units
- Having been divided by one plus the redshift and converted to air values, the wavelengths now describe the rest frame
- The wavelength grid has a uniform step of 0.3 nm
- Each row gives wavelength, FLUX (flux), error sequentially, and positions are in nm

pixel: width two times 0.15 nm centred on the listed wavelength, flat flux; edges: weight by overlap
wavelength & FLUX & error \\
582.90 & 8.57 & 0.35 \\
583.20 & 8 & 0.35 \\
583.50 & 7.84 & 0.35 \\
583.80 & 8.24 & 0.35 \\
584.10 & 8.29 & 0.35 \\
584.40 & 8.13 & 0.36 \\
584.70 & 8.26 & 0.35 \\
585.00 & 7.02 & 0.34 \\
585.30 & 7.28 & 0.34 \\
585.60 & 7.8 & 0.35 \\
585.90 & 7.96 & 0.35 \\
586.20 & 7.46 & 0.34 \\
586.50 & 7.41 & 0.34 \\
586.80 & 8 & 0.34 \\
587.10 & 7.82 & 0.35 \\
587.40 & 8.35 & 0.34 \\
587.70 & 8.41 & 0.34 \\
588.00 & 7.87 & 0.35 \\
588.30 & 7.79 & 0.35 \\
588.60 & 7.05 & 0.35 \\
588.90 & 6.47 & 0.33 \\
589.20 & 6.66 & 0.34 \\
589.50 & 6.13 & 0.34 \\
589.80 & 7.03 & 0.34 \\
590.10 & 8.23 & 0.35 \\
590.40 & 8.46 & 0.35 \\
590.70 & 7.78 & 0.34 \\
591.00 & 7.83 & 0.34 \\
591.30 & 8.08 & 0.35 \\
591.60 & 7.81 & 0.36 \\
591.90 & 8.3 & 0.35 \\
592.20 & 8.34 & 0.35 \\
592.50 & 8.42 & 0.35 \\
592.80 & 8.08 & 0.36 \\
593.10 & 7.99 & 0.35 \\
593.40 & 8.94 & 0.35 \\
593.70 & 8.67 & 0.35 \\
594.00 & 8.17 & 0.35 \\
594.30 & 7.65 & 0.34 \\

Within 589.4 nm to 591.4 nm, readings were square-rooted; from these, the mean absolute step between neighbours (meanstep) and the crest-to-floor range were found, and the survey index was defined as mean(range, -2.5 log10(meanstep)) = 1.46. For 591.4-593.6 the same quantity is 1.65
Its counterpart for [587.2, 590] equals 1.55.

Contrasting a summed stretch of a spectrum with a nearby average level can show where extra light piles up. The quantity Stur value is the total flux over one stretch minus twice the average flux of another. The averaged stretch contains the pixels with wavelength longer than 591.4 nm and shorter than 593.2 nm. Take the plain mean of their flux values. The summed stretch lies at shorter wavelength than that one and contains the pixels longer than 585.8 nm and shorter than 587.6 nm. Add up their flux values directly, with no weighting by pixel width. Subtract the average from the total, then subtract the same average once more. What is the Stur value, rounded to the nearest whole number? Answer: 31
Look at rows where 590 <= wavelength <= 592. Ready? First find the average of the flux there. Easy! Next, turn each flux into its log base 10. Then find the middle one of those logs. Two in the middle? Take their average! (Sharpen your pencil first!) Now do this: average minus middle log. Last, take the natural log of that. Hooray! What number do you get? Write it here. 1.97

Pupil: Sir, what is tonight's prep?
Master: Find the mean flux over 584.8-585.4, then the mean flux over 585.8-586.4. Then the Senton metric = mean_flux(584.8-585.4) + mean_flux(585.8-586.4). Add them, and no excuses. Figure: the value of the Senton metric 14.9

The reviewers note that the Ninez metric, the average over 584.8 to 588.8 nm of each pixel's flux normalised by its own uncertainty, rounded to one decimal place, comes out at 22.4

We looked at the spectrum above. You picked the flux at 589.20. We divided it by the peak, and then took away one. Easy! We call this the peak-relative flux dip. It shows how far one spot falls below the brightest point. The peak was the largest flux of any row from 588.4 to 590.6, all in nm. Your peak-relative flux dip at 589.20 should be -0.21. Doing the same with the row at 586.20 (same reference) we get -0.12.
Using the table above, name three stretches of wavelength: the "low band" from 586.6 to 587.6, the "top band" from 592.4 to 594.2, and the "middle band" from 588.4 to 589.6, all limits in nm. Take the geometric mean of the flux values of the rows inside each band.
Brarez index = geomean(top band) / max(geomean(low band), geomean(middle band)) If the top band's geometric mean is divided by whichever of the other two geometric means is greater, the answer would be 1.04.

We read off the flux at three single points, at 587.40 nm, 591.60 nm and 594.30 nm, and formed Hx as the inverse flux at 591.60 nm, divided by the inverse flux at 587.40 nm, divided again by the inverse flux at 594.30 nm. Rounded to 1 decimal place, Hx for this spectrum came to 8.2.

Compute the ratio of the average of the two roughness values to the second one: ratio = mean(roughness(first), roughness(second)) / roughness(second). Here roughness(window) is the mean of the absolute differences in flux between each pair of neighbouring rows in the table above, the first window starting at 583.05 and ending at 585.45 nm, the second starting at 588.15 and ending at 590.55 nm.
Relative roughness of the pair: 0.77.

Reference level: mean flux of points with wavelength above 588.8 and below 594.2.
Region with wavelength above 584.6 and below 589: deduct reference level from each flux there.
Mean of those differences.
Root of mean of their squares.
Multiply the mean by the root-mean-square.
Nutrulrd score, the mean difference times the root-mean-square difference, -0.1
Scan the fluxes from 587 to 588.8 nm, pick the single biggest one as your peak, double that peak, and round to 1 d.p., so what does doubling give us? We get 16.8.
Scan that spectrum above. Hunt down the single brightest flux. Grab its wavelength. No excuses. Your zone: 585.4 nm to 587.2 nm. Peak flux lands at 586.80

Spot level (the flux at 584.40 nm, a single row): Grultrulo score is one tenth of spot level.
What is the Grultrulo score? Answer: 0.813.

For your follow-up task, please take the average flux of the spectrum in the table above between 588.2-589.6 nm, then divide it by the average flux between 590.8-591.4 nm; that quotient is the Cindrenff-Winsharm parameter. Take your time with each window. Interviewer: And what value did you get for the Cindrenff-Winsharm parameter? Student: 0.86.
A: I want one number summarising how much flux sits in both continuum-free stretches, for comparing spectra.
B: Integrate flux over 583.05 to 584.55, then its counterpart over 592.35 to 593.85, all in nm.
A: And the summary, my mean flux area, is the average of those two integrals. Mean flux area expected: 12.4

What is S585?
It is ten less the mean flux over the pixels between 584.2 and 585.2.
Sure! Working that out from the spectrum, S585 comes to 2.20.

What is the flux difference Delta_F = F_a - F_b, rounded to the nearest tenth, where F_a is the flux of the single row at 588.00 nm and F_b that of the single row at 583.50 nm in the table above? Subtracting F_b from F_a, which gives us 0.0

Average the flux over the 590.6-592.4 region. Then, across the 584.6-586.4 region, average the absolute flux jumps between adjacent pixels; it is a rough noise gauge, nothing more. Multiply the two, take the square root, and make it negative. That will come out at -2.1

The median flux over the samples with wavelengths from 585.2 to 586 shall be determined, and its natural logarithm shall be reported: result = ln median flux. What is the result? 2.05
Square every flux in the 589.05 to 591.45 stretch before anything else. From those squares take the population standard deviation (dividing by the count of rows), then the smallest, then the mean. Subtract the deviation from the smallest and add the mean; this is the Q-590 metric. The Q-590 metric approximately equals 84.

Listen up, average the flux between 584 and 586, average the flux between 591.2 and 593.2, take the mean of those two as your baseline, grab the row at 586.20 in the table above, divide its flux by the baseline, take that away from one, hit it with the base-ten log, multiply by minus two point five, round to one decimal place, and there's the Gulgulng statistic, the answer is 3.0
